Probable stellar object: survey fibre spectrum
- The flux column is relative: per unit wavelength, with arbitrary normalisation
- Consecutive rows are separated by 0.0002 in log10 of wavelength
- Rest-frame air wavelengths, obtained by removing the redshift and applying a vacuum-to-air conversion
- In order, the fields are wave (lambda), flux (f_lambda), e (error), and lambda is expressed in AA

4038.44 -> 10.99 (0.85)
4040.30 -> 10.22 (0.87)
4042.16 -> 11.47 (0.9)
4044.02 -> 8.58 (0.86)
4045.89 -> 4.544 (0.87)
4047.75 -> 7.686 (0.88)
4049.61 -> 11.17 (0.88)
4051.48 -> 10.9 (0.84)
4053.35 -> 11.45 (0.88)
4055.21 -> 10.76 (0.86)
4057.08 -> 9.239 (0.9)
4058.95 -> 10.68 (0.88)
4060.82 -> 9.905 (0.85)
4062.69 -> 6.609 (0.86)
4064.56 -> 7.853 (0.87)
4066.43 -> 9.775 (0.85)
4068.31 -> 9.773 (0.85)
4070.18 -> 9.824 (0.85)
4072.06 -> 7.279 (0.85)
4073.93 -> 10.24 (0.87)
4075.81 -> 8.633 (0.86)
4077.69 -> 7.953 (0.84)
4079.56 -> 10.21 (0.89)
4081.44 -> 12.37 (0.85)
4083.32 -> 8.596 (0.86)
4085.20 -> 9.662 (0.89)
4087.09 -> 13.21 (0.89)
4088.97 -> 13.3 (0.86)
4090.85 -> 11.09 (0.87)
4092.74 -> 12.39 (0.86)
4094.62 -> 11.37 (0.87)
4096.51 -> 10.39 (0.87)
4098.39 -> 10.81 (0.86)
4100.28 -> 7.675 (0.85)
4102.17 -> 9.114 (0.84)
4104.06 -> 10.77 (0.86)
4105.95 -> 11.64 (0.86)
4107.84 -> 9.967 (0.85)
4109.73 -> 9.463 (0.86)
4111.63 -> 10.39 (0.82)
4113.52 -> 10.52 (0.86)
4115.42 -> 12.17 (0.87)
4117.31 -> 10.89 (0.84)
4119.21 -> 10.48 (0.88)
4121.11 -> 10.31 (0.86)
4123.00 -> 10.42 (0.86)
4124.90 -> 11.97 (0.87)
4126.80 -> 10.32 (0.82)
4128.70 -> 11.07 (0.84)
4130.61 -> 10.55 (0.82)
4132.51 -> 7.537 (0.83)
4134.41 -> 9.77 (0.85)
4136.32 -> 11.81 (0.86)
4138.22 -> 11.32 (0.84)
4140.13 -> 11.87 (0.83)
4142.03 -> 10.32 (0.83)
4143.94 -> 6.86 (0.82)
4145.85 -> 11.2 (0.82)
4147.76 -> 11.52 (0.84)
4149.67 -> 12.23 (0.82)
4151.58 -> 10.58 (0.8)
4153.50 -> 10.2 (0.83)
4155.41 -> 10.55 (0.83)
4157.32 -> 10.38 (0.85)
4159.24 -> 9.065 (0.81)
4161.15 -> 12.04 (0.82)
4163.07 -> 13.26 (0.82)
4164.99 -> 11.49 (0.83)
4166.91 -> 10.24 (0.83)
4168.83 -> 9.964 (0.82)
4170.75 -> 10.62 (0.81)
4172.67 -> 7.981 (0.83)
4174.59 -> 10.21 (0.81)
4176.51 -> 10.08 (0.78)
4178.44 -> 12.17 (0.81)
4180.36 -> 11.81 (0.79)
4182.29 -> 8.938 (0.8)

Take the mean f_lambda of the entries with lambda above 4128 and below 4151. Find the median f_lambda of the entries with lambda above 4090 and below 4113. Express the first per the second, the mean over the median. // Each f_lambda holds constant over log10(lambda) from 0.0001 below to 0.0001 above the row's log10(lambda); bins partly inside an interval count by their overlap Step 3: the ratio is 0.99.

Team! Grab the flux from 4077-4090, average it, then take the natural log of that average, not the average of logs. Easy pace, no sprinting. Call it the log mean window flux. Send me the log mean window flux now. 2.38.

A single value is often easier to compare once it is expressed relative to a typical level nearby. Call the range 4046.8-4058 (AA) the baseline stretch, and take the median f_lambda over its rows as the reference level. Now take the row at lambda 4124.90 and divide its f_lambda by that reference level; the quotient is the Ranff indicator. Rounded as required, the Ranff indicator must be 1.11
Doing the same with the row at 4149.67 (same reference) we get 1.13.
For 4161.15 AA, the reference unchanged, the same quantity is 1.11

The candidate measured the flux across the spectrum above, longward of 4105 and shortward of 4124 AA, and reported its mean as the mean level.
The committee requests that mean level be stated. 10.6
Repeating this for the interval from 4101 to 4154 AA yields 10.5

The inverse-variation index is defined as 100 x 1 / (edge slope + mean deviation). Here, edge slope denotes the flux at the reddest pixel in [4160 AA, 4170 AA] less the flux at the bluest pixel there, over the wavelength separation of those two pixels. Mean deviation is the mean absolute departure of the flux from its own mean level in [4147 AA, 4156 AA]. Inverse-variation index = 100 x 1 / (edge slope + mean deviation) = 240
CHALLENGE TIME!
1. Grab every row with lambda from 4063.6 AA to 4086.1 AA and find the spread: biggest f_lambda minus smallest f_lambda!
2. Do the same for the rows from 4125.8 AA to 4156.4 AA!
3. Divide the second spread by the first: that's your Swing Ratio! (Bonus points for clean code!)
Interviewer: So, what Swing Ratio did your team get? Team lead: 1.05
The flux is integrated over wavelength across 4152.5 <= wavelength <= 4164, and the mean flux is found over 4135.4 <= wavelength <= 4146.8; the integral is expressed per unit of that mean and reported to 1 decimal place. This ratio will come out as 11.9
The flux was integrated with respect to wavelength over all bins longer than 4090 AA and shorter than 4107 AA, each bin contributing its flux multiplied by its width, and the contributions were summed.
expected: 180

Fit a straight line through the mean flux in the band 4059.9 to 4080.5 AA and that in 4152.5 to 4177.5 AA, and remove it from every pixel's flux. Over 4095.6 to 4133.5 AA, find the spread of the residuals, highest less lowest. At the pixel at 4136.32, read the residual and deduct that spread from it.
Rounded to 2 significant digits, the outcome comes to -3.1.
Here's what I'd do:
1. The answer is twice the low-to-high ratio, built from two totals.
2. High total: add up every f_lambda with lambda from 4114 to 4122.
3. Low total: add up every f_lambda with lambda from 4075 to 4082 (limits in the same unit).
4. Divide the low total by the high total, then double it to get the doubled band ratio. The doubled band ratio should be 1.8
